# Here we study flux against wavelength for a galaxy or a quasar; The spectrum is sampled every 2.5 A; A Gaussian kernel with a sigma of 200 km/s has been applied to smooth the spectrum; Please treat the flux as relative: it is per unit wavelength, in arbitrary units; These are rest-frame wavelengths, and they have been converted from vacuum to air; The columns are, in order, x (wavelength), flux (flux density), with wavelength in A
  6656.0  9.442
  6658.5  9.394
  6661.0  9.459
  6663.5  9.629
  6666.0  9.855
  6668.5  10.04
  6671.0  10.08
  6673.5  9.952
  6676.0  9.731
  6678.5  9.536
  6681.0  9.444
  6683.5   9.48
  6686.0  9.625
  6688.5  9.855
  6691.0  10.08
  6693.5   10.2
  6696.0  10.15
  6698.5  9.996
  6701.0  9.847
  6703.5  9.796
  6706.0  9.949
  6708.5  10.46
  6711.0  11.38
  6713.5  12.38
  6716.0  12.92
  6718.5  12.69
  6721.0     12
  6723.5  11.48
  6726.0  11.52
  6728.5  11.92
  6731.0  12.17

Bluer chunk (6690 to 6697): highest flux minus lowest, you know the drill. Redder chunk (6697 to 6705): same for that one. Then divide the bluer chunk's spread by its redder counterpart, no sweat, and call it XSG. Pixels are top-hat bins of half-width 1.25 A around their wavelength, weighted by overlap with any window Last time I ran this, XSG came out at 0.60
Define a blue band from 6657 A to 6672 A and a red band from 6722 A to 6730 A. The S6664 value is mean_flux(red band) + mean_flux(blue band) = 21.4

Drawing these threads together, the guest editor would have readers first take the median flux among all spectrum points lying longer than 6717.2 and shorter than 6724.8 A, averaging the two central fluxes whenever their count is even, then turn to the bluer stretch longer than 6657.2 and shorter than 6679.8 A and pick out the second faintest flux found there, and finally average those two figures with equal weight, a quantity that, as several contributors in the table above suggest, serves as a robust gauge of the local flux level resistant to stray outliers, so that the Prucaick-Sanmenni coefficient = 10.7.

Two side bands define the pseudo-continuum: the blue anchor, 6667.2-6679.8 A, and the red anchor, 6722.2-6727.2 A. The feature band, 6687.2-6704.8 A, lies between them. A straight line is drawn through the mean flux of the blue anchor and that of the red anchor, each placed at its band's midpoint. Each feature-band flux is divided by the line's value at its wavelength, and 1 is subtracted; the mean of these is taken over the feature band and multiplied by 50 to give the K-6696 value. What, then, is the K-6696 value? -3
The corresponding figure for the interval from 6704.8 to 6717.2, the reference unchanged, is 2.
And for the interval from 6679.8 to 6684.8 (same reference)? -3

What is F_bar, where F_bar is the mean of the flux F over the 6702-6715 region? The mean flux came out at 10.8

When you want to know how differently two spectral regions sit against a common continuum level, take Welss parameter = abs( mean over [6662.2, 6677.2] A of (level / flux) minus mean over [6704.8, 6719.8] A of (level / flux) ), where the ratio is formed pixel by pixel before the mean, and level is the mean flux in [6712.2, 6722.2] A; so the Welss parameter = 0.18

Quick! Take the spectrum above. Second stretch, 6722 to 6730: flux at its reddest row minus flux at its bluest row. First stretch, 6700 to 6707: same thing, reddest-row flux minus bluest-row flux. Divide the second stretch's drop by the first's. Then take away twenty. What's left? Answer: -15.7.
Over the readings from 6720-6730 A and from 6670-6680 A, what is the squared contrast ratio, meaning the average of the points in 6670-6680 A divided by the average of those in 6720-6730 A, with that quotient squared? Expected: 0.70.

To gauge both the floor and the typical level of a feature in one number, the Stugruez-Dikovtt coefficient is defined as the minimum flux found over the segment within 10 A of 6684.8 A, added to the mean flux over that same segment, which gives 19.2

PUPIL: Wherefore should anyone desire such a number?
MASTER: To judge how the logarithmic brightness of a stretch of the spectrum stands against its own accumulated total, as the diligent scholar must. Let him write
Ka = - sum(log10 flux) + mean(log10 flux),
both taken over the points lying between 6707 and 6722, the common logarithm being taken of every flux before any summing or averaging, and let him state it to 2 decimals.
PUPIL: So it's -5.39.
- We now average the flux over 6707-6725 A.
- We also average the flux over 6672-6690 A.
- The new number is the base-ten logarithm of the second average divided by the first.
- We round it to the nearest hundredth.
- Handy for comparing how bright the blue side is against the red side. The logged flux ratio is -0.09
